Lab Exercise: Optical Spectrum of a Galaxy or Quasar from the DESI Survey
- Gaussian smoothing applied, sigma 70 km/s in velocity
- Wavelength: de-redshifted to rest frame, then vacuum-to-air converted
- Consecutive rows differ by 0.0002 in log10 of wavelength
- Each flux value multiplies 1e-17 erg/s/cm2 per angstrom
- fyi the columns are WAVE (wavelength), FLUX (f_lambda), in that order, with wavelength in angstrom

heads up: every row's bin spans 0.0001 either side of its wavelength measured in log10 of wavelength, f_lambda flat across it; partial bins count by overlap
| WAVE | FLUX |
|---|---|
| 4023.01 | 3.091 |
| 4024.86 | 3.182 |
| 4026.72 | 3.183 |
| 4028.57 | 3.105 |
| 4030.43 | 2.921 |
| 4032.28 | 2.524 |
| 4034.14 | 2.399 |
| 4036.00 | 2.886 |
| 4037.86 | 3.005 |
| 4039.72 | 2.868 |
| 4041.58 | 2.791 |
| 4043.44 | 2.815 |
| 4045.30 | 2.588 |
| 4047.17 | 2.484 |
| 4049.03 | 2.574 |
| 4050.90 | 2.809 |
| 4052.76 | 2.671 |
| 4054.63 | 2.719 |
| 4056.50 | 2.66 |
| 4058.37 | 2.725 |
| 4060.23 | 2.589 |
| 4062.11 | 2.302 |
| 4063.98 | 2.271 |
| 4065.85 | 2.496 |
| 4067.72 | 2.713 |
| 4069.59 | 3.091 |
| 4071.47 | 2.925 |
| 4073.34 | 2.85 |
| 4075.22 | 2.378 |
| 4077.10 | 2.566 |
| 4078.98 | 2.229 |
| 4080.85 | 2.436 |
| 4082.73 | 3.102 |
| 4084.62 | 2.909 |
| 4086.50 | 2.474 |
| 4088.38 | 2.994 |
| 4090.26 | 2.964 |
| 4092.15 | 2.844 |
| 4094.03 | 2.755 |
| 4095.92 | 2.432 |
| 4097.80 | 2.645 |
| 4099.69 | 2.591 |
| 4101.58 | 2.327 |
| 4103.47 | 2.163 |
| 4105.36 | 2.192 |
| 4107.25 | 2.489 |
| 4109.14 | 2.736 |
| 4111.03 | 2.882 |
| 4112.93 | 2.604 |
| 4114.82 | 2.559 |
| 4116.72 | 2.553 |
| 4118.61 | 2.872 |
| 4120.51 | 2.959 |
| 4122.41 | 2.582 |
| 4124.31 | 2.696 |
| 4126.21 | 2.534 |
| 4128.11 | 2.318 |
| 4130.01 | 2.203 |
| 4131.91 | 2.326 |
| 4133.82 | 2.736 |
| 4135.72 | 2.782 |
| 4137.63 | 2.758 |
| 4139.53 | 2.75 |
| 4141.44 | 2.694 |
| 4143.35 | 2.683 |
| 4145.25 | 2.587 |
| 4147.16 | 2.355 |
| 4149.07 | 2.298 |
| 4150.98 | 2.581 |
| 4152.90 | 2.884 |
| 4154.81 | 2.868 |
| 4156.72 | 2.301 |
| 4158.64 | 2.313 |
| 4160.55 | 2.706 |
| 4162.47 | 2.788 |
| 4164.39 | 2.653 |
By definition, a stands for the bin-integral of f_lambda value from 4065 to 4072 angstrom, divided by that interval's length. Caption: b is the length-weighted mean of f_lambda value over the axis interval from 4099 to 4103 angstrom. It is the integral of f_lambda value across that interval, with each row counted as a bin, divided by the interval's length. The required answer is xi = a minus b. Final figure 0.4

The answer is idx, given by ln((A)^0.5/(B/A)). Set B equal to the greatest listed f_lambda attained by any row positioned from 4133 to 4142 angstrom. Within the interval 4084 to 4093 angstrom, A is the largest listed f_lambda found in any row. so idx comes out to 0.62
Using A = 2.994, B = 2.782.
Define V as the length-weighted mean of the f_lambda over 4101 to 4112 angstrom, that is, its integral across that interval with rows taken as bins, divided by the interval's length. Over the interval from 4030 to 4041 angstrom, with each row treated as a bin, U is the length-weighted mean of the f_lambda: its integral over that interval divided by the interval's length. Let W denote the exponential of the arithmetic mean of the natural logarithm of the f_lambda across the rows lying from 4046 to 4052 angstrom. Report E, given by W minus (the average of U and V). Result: 0.00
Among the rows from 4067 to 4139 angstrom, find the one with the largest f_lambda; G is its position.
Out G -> 4082.73 angstrom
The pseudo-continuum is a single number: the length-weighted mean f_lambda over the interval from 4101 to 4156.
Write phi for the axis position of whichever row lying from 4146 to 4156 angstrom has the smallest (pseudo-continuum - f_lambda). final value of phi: 4152.90 angstrom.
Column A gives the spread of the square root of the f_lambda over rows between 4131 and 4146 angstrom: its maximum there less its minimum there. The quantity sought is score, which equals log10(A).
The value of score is -0.85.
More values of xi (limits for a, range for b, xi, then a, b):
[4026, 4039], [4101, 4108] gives 0.6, 2.86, 2.29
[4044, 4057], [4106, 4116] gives 0.0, 2.65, 2.64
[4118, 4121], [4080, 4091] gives 0.1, 2.91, 2.81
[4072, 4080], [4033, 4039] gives -0.2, 2.53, 2.76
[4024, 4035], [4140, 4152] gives 0.3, 2.89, 2.54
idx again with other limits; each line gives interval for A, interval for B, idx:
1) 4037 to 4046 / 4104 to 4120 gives 0.59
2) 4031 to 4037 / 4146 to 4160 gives 0.53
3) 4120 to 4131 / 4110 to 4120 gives 0.57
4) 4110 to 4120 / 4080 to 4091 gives 0.46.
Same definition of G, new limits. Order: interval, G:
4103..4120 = 4111.03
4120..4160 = 4120.51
